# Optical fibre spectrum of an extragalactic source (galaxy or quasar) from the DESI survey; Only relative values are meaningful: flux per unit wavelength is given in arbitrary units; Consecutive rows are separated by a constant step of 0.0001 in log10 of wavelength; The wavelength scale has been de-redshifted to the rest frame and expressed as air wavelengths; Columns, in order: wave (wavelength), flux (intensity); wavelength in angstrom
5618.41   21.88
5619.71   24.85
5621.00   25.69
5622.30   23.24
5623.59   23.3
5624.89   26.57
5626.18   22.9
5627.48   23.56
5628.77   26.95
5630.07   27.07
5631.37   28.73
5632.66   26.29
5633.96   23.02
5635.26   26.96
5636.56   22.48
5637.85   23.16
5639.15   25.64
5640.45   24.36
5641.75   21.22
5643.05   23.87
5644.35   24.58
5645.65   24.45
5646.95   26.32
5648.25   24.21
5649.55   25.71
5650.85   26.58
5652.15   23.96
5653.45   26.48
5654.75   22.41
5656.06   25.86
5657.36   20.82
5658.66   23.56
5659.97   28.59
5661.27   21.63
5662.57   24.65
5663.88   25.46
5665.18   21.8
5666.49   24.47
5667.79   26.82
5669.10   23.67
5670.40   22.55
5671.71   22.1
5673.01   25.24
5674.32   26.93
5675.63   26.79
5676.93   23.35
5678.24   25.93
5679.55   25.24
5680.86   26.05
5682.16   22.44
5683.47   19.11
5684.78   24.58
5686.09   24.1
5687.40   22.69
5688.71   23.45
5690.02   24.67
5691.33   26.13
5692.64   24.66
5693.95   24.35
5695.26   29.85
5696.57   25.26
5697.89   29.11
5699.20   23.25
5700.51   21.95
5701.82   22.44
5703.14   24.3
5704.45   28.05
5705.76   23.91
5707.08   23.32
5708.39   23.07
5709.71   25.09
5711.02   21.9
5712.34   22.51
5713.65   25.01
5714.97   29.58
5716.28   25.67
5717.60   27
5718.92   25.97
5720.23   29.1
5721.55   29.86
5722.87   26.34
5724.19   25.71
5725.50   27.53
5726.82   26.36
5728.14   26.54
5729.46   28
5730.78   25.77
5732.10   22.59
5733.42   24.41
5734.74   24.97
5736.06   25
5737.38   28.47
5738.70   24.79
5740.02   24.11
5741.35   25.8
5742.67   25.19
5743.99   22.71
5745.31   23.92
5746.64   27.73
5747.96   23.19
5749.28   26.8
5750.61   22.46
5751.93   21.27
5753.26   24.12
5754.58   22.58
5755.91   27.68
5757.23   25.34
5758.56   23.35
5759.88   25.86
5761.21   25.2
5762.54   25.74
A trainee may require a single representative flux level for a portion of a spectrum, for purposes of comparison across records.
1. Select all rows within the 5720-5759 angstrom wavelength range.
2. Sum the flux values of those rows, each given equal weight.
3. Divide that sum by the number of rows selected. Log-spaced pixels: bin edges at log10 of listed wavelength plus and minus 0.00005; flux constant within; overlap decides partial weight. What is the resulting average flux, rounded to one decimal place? 25.4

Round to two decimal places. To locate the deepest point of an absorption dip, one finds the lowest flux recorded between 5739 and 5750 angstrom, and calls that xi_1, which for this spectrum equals 22.71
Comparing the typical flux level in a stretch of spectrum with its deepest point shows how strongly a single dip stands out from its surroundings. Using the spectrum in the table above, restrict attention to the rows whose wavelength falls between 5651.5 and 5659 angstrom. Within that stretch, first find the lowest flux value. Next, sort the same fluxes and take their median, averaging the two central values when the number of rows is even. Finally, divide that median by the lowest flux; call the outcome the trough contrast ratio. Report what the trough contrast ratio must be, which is 1.14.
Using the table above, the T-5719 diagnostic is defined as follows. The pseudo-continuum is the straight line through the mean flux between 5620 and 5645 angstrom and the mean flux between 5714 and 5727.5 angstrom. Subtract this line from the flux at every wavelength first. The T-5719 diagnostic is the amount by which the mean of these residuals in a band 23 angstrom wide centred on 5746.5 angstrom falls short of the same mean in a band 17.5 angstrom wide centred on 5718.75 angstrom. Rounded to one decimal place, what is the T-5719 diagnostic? 2.4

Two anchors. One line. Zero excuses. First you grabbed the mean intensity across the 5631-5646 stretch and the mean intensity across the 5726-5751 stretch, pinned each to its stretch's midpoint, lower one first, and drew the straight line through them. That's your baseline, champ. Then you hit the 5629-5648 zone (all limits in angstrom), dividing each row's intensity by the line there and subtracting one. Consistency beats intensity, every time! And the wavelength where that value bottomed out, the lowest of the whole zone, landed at 5641.75 angstrom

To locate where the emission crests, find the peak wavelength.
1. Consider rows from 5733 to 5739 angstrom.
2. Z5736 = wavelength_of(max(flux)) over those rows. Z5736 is 5737.38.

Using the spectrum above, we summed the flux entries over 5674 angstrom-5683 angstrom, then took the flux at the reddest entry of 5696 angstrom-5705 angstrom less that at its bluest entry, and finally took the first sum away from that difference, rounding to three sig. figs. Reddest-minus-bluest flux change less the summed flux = -174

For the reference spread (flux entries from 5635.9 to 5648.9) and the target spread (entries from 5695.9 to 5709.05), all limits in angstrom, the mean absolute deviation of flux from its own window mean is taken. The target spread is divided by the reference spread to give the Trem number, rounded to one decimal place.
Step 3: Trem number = 1.7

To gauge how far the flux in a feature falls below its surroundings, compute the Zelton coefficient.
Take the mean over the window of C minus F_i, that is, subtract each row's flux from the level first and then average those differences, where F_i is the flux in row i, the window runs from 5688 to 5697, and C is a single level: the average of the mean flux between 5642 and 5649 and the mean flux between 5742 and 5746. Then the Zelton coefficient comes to -1.2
